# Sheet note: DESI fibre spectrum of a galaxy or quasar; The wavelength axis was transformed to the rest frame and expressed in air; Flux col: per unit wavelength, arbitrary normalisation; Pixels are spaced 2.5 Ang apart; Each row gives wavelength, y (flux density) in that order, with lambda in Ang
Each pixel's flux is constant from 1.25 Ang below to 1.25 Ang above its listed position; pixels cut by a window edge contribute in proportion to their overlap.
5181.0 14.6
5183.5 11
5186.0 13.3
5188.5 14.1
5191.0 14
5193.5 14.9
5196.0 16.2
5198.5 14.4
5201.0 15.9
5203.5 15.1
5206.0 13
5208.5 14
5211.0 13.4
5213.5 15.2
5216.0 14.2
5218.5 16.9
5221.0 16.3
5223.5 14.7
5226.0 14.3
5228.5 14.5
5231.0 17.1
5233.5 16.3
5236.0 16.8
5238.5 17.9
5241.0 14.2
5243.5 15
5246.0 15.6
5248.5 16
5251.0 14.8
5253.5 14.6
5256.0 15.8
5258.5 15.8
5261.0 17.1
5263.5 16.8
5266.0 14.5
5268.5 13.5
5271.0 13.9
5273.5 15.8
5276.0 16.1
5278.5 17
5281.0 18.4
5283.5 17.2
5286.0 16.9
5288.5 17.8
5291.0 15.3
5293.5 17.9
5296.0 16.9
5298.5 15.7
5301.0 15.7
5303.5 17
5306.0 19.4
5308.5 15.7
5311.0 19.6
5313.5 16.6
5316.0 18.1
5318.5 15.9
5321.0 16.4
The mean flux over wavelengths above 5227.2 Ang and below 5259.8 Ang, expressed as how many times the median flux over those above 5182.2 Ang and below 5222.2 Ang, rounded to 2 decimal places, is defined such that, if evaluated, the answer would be 1.10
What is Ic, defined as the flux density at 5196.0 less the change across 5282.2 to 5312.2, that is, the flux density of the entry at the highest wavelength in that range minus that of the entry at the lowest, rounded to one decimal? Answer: 13.8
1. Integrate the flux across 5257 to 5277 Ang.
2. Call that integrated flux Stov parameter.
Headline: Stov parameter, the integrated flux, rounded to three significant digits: 309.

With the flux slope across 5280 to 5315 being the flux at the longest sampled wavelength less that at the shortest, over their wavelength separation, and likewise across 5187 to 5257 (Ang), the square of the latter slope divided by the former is -0.011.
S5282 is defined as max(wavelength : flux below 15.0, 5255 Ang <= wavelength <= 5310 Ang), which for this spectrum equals 5271.0 Ang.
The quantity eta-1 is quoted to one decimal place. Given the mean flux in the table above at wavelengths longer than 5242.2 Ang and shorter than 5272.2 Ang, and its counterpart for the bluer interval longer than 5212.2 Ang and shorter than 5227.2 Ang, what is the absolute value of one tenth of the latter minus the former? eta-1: 13.8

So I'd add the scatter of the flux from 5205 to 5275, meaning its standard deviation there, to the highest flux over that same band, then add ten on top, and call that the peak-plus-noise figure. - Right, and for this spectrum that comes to 29.2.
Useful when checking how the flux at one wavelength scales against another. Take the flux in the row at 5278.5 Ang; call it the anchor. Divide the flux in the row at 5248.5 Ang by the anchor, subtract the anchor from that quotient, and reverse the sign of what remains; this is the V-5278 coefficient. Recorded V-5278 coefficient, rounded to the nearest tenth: 16.1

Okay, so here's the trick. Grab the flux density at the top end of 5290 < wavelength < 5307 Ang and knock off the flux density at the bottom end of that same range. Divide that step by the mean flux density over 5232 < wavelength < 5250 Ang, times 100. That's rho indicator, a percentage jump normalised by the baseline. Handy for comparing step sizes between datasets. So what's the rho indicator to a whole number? 26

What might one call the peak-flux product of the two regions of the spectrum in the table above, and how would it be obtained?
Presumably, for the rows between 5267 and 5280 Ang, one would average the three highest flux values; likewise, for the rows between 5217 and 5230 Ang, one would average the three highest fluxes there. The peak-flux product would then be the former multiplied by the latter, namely 260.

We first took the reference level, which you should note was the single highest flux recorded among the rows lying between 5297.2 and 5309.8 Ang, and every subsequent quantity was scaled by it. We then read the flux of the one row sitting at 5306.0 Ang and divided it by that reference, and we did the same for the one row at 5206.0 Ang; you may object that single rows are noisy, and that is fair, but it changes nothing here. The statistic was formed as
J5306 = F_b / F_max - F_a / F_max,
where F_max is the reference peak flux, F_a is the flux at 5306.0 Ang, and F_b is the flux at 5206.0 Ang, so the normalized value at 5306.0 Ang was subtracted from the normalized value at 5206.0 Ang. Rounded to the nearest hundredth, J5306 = -0.33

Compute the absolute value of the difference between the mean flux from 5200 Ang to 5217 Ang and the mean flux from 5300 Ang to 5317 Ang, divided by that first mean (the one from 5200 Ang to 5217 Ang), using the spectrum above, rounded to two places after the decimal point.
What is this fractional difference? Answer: 0.21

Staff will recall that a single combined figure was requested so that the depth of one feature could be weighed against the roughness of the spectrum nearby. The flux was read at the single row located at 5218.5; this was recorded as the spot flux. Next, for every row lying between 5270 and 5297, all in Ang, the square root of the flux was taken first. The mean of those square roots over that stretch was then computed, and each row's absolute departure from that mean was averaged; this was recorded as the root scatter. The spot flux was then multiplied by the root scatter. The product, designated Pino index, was 2.11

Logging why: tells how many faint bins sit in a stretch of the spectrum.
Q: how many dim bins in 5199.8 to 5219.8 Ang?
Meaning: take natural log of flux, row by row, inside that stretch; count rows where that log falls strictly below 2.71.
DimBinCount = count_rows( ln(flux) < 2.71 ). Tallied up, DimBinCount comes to 4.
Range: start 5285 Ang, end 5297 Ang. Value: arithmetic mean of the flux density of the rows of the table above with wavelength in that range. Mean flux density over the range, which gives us 16.96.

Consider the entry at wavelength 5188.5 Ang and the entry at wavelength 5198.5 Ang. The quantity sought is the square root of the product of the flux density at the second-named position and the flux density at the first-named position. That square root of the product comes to 14.2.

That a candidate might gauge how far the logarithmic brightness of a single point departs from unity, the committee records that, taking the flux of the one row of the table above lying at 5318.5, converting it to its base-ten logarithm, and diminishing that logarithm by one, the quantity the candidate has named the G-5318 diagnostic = 0.20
